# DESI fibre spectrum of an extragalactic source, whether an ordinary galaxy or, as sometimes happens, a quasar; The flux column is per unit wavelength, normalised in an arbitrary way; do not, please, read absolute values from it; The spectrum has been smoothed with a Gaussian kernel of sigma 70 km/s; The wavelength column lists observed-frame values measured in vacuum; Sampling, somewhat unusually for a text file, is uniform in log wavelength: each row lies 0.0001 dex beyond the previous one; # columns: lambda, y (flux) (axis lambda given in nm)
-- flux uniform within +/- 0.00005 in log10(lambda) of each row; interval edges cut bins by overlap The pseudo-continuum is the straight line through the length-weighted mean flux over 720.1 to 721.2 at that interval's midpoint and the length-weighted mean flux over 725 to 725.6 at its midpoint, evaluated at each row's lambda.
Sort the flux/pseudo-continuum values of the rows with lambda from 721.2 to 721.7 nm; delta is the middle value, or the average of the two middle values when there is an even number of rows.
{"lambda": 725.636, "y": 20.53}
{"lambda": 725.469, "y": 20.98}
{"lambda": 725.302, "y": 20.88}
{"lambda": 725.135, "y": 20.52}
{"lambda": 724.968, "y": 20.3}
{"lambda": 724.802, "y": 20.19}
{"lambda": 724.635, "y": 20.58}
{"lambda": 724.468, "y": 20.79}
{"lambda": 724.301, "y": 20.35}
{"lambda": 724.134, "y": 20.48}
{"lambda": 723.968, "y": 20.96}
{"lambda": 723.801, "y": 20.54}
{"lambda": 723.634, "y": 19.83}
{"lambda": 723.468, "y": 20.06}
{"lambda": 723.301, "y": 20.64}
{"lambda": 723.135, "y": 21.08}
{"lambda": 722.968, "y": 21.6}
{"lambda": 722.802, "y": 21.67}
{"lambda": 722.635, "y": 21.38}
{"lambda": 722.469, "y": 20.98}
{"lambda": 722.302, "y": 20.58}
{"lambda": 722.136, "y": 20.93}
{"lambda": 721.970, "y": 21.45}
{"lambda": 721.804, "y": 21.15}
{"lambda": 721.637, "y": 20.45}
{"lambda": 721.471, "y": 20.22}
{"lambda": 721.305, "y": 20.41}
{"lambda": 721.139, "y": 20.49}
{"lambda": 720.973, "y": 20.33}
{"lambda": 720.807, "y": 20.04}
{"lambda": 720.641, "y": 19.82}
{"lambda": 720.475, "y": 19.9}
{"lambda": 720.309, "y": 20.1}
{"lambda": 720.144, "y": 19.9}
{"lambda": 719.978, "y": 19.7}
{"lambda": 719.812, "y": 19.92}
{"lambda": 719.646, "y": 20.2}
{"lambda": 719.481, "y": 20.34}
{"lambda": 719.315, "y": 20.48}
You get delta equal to 1.01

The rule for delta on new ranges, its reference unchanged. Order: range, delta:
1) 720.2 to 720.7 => 0.99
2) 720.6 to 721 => 1.00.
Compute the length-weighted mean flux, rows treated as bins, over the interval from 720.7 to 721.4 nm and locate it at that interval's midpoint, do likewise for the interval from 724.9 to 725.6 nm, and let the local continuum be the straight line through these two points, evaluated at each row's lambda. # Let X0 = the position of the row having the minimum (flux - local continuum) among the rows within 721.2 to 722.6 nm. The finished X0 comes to 721.471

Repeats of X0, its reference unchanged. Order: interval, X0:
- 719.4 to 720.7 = 719.978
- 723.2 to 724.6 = 723.634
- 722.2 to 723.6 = 723.468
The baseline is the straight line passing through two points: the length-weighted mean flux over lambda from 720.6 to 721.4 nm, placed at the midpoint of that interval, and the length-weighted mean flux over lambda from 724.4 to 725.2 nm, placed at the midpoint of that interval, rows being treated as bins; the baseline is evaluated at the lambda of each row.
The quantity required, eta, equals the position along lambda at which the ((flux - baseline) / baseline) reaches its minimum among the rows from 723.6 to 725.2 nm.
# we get 723.634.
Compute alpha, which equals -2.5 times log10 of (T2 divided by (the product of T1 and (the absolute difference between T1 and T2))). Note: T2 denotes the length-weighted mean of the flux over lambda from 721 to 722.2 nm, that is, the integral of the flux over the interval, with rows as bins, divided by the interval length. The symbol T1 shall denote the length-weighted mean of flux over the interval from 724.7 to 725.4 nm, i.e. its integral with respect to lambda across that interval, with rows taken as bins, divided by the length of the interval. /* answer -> -1.8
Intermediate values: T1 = 20.5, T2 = 20.71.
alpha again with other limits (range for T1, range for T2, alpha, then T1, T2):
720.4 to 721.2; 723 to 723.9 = -1.0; 20.1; 20.49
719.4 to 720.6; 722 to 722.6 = -0.1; 20.0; 20.94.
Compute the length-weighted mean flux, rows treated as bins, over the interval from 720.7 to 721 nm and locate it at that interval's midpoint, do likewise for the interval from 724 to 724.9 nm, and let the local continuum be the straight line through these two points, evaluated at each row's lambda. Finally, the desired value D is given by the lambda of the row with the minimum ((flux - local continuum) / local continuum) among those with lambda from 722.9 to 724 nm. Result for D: 723.634 nm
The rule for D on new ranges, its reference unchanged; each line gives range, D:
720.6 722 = 720.641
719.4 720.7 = 719.978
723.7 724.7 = 724.301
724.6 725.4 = 724.802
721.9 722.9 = 722.302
